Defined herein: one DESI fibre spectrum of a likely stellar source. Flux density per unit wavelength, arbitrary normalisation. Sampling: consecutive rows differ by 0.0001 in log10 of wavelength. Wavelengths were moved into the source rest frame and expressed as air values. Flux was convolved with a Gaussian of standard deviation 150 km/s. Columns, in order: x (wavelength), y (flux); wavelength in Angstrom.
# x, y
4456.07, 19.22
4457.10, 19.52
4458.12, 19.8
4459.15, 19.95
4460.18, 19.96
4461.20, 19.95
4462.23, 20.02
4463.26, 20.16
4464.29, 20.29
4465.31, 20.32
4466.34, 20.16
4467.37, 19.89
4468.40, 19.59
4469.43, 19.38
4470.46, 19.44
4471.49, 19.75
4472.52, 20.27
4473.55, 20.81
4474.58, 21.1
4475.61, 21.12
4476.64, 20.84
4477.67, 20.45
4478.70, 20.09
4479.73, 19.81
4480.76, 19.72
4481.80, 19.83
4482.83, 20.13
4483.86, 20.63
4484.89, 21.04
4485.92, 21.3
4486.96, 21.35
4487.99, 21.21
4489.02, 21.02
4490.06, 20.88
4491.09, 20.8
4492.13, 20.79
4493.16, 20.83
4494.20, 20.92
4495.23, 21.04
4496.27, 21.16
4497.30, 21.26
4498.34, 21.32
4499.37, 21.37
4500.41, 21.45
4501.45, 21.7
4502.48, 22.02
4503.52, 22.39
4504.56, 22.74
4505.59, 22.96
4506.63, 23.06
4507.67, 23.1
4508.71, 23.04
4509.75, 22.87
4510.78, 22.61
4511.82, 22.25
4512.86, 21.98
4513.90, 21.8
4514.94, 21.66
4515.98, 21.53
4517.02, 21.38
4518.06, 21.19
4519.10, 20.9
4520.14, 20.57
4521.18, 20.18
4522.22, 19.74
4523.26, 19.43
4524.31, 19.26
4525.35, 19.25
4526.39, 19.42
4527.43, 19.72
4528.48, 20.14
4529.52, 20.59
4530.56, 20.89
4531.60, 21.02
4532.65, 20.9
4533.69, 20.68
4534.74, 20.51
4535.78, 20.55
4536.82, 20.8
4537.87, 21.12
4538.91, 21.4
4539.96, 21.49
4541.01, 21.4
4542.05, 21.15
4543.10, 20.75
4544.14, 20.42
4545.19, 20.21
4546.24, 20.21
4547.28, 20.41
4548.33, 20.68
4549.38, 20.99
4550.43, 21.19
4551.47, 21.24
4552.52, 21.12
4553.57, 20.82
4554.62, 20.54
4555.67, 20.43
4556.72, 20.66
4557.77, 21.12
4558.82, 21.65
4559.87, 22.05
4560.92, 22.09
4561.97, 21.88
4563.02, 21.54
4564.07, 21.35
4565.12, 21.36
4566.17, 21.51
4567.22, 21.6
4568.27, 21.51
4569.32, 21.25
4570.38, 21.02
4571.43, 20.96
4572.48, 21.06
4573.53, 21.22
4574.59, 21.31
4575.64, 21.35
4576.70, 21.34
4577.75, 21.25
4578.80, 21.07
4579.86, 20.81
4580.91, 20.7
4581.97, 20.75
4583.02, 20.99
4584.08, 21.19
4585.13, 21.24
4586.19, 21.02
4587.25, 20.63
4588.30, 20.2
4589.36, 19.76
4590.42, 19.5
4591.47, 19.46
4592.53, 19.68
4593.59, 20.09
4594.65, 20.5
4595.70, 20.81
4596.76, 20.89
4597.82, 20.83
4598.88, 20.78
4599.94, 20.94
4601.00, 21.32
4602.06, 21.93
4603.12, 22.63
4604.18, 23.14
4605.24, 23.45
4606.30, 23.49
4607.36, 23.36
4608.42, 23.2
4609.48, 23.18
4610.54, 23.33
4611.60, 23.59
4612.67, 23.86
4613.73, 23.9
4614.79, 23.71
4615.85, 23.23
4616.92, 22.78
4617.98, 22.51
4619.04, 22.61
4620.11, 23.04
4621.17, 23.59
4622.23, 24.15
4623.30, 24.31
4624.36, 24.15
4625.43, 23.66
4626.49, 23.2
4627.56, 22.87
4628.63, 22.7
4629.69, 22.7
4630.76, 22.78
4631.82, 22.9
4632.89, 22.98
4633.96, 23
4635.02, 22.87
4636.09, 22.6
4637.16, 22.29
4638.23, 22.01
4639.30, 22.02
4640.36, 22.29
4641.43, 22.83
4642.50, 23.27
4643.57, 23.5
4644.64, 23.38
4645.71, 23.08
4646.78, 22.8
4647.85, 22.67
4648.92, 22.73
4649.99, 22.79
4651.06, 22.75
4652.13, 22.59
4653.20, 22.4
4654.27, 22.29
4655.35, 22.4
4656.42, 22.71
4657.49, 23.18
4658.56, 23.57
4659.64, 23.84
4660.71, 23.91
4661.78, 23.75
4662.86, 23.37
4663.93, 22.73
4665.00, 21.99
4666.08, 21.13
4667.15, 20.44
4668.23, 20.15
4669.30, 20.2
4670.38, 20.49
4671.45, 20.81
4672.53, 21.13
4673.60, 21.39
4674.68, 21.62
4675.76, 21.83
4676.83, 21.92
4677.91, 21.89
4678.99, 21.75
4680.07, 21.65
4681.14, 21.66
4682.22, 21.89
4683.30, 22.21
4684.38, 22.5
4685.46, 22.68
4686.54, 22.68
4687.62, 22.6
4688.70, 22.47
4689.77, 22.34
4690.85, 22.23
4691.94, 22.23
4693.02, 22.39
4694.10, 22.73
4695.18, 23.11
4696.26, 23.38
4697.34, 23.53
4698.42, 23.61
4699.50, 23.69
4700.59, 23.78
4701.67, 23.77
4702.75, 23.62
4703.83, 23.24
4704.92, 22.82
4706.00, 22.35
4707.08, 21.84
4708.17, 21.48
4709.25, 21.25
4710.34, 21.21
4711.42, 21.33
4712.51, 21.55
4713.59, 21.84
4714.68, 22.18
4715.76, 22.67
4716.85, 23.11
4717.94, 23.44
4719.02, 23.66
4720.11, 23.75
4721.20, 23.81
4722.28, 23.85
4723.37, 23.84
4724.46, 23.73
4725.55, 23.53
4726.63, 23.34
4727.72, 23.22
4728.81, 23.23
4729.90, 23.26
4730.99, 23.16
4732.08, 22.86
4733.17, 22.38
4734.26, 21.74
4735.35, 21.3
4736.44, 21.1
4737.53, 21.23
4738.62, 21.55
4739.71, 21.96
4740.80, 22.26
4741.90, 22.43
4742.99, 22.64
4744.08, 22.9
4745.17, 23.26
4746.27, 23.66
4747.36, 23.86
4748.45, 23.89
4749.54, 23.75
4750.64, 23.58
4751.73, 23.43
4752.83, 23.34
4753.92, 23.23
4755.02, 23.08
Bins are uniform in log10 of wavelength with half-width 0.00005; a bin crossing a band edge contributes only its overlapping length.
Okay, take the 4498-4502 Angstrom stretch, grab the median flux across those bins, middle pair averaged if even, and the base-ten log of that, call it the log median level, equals 1.33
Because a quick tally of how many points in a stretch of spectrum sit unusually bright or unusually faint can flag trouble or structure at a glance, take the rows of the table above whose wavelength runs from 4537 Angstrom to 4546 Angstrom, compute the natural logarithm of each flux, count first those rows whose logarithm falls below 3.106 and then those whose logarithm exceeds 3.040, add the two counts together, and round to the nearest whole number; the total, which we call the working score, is 13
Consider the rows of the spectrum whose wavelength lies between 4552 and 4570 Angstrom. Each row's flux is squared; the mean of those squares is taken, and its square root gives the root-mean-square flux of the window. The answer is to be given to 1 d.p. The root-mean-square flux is 21.3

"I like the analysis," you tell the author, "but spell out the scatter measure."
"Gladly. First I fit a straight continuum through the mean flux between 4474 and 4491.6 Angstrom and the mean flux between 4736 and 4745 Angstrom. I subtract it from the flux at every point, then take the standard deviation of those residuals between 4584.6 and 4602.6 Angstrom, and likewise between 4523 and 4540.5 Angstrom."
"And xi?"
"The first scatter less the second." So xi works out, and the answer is -0.04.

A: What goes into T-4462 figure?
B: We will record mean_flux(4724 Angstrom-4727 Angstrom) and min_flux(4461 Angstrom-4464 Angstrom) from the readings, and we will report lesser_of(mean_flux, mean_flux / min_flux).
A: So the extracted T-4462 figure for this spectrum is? 1.18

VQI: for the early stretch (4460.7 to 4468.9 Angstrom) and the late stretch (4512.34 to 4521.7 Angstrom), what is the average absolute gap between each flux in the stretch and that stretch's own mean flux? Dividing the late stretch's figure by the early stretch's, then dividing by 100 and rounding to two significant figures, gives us 0.026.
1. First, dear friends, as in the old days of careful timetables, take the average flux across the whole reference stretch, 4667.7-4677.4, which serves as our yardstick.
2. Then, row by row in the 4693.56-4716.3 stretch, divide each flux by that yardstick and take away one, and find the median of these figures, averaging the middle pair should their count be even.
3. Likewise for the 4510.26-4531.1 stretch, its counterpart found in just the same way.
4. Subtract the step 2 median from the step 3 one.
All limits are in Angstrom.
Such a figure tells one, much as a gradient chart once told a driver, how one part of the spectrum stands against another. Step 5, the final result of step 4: -0.09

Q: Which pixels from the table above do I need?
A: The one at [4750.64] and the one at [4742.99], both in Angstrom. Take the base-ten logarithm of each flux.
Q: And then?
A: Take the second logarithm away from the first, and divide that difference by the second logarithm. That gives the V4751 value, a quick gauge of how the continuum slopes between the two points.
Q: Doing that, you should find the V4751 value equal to 0.013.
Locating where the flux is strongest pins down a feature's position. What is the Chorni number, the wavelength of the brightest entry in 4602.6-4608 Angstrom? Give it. 4606.30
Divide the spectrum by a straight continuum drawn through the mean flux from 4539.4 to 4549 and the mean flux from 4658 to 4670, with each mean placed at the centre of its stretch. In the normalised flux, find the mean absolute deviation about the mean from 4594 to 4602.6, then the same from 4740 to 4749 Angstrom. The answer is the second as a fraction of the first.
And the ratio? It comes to 1.7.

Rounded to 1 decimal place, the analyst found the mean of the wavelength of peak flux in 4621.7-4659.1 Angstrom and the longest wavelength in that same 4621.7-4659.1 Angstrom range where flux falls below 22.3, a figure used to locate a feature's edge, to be 4638.8 Angstrom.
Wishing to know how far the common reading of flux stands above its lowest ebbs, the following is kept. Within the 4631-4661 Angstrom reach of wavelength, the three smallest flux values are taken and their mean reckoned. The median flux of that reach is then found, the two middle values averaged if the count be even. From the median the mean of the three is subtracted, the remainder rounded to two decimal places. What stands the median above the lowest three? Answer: 0.69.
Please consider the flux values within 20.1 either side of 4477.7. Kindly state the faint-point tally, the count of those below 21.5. 39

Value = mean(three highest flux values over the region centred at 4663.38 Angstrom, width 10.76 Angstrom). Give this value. 23.8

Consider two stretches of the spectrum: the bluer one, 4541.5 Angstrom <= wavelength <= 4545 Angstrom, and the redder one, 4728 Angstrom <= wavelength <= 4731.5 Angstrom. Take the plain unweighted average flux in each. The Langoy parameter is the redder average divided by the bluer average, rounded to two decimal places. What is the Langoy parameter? 1.12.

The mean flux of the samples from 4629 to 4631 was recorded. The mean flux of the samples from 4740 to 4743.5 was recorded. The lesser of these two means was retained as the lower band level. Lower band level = 22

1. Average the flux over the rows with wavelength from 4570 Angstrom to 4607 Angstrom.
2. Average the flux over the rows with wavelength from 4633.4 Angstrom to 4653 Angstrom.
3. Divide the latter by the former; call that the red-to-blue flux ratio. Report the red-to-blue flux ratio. 1.08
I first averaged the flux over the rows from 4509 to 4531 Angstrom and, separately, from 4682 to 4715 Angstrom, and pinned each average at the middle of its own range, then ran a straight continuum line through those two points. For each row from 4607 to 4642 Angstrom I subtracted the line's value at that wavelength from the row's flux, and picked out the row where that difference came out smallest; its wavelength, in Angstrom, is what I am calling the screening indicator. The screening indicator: 4639.30 Angstrom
